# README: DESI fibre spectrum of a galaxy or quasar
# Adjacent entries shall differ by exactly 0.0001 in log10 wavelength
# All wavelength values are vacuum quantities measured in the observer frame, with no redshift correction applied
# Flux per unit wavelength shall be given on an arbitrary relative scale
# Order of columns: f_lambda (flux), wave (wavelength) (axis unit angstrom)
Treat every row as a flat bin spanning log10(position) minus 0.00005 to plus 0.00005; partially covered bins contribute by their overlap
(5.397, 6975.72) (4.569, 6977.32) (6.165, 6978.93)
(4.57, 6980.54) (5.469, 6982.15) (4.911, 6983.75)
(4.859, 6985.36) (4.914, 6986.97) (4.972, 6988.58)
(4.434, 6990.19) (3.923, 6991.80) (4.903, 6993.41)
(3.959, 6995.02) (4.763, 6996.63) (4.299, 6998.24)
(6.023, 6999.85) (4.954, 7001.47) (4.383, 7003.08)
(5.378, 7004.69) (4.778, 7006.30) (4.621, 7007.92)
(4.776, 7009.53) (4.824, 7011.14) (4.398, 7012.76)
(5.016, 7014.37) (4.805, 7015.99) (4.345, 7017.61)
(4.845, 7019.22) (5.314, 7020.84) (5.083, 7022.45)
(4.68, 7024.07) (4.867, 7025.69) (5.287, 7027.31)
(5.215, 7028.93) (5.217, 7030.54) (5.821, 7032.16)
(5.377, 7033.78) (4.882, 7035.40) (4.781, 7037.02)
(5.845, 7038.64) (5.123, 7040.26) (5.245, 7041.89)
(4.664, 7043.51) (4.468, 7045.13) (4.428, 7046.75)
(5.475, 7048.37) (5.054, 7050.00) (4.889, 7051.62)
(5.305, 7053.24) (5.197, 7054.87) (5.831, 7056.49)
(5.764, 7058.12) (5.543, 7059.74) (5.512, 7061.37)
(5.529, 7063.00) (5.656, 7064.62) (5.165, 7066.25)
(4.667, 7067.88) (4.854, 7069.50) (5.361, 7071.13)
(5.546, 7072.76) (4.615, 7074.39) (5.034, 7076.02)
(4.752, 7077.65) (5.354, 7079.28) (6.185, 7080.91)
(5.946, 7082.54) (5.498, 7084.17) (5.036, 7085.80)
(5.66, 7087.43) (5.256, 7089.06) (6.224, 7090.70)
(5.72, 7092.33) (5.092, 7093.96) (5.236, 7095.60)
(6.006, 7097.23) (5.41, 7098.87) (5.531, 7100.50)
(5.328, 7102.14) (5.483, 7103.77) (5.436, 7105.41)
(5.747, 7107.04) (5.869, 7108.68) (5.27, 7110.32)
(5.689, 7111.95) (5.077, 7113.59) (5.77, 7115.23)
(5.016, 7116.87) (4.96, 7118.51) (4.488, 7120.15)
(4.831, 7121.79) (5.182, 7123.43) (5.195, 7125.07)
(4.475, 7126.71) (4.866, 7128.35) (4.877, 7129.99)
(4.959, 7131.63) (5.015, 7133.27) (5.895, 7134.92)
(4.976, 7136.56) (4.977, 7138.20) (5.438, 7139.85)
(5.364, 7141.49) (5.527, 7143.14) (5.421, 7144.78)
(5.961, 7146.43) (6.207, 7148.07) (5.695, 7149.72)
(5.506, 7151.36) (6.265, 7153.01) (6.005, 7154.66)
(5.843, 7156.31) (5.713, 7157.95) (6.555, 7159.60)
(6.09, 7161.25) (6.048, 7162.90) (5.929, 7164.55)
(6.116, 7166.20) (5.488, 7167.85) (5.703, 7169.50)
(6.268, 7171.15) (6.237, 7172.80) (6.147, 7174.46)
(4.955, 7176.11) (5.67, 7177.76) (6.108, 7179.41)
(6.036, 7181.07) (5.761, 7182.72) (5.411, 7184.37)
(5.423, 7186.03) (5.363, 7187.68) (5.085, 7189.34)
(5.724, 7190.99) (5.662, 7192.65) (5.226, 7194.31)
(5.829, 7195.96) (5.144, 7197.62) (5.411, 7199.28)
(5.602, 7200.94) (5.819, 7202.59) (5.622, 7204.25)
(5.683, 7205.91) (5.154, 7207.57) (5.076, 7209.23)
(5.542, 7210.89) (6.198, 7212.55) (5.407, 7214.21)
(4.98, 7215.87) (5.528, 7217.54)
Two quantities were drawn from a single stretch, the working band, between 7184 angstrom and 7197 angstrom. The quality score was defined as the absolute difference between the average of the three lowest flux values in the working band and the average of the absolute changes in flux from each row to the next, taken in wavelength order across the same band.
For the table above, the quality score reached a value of 4.9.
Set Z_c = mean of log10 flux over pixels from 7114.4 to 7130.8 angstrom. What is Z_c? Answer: 0.69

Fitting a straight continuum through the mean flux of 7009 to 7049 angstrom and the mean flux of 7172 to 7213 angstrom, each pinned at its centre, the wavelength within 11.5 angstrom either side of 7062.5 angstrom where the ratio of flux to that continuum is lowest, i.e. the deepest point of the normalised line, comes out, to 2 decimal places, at 7067.88 angstrom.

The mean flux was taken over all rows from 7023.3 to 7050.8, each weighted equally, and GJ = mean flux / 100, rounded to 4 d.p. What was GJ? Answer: 0.0508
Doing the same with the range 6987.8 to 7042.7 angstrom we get 0.0492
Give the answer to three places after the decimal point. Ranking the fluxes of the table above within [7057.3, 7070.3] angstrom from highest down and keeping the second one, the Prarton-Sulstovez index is 5.656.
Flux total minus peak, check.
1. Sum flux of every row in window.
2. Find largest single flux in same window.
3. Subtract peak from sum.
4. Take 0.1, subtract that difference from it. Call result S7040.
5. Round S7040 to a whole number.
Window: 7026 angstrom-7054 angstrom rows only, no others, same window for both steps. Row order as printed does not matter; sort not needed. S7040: -81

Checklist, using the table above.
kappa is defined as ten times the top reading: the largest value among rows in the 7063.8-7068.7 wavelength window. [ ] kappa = 57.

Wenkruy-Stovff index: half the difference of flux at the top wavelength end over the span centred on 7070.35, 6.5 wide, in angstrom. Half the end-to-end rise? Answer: 0.44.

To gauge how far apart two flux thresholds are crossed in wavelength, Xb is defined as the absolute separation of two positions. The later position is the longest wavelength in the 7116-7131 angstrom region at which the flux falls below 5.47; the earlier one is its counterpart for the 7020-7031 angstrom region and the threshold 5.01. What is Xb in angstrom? 104.3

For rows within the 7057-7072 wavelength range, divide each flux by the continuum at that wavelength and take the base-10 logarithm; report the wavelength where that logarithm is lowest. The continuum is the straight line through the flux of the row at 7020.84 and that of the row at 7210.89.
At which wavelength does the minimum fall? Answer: 7067.88 angstrom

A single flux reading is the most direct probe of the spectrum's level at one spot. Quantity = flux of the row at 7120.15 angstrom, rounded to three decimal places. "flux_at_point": 4.488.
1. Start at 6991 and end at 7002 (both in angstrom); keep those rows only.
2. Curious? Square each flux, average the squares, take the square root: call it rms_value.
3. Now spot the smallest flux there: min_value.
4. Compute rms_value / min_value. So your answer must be 1.21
